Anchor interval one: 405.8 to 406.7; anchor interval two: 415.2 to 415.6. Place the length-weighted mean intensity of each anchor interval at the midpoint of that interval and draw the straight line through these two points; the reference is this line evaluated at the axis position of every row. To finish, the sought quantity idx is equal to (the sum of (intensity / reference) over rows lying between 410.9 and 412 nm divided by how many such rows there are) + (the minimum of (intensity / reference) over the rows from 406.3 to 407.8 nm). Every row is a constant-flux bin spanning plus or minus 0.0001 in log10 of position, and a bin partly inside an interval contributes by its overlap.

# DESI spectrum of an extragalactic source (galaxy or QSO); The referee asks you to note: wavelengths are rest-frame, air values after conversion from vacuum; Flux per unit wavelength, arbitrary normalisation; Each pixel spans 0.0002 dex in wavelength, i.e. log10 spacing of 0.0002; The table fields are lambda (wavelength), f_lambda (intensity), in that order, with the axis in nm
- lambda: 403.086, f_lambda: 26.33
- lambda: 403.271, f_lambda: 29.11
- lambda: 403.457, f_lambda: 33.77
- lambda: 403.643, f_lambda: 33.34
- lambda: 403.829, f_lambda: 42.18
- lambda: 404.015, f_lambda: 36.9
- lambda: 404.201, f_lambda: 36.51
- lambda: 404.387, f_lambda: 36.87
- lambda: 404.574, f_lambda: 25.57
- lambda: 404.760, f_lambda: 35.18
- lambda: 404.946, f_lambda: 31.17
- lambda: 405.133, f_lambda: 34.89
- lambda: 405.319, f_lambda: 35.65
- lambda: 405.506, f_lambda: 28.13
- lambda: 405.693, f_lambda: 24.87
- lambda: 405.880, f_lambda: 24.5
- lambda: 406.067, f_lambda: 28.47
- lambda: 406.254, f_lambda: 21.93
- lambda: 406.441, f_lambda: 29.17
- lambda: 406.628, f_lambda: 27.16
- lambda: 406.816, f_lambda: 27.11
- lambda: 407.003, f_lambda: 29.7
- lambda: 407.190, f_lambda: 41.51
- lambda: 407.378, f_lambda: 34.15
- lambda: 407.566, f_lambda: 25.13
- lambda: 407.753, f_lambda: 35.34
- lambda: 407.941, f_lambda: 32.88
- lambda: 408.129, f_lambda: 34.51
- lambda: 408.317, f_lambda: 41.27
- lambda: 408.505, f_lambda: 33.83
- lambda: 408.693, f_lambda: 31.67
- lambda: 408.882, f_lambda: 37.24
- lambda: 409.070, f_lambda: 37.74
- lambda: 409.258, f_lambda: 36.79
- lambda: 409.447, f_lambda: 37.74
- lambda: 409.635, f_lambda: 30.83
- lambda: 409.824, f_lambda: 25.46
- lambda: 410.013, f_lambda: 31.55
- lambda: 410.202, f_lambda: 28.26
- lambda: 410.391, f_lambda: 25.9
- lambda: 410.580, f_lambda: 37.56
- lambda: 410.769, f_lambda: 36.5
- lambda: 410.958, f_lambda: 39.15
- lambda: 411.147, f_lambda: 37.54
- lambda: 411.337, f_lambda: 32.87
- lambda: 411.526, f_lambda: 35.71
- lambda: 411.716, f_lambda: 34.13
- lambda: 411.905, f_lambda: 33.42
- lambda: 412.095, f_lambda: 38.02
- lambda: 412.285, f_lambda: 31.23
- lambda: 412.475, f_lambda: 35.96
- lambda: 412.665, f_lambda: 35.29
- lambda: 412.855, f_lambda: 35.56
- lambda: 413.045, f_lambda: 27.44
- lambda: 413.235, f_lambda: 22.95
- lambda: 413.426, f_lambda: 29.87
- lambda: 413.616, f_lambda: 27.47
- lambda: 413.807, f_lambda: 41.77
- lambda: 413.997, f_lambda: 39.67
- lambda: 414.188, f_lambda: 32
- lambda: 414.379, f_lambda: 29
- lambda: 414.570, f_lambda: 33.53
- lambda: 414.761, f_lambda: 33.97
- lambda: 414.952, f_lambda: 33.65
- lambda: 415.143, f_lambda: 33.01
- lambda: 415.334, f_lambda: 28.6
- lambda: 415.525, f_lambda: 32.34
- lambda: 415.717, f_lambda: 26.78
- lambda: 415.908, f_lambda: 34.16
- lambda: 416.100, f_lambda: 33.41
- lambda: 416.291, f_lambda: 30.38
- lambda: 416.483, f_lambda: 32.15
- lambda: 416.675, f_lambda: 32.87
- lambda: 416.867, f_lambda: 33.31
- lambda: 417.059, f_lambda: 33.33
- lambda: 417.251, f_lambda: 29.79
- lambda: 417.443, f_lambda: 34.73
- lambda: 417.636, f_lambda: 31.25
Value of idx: 2.17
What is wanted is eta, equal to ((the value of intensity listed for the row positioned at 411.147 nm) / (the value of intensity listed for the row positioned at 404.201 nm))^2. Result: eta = 1.06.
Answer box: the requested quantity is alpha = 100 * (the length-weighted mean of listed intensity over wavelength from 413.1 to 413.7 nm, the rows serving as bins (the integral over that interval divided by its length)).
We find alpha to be 2680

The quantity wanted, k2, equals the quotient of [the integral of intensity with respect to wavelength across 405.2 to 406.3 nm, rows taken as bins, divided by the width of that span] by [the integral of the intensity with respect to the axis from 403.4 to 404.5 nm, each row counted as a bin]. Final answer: 0.69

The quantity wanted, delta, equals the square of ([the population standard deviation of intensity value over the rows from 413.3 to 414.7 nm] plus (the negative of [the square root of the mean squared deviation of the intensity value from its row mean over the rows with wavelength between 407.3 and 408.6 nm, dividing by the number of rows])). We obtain 0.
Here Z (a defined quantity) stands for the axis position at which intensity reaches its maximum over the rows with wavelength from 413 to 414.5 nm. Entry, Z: 413.807 nm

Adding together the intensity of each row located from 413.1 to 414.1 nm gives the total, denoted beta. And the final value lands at 162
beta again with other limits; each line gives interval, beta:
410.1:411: 167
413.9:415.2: 235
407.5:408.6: 203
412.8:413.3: 86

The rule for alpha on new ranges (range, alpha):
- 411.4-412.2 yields 3518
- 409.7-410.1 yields 2858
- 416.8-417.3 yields 3230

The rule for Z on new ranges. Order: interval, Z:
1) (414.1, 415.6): 414.761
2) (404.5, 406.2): 405.319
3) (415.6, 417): 415.908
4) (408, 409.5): 408.317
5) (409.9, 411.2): 410.958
